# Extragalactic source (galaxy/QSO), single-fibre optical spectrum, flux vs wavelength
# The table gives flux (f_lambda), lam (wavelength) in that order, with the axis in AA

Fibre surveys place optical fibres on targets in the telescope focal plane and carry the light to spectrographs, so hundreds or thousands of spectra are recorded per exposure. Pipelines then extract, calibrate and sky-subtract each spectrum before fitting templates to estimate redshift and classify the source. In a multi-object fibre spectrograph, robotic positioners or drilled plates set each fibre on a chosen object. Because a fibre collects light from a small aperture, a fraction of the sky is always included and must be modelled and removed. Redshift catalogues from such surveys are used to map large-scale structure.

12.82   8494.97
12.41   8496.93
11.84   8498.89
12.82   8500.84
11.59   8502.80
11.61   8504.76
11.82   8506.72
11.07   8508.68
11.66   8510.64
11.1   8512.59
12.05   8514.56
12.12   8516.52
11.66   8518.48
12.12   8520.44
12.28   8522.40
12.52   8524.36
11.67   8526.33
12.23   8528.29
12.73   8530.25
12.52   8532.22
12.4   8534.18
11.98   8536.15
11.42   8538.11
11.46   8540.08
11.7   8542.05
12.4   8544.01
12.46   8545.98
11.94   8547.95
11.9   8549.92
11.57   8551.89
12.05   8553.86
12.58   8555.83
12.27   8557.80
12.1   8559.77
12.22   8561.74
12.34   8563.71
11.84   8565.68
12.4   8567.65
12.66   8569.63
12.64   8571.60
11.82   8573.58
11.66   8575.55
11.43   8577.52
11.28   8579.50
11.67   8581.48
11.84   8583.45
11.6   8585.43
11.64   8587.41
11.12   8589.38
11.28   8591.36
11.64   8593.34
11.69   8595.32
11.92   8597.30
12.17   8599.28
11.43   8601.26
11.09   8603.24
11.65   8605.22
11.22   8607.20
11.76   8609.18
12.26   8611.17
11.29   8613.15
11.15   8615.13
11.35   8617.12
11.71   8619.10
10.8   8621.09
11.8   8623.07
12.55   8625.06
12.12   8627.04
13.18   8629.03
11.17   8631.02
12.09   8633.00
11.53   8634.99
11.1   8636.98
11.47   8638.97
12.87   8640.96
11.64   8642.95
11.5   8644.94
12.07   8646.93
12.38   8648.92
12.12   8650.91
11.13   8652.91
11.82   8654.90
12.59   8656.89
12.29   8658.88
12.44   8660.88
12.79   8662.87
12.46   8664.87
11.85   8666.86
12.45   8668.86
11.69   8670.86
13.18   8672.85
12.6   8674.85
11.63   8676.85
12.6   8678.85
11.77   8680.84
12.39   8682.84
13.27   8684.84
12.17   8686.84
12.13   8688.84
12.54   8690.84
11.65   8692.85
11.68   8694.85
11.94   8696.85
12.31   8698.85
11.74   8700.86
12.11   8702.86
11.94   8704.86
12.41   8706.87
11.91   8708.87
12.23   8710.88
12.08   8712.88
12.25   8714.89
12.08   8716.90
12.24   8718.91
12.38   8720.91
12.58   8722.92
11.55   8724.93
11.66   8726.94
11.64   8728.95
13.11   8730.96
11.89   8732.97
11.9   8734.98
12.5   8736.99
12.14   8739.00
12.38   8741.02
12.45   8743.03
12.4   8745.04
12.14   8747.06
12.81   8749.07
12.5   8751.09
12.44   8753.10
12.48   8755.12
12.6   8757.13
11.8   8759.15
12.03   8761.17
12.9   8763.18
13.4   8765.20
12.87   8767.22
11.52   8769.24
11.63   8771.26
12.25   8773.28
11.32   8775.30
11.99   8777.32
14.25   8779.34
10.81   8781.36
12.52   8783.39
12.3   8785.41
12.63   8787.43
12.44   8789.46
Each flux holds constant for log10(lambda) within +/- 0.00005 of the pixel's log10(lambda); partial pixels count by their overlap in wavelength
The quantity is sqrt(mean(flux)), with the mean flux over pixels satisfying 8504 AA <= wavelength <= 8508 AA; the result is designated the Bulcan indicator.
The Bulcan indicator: 3.42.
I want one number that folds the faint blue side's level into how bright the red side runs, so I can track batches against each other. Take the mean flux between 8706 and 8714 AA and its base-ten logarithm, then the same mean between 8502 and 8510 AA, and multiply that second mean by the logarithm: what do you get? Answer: 12.5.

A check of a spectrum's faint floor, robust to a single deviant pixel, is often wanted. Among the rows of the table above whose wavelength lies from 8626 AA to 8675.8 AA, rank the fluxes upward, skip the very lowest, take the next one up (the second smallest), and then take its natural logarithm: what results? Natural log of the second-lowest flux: 2.41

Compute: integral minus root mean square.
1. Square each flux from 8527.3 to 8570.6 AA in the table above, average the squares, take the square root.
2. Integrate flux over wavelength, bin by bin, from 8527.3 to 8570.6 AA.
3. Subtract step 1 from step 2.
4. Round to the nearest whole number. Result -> 514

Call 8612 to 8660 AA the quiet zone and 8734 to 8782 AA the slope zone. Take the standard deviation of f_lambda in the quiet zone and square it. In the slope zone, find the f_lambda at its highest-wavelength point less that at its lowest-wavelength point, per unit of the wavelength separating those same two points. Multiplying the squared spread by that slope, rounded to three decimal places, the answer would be -0.009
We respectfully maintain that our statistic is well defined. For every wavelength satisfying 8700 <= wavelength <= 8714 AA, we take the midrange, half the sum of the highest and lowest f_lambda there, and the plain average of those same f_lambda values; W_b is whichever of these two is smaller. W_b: 12.1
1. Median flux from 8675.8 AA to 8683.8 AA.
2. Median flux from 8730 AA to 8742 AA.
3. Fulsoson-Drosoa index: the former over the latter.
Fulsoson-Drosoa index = 0.99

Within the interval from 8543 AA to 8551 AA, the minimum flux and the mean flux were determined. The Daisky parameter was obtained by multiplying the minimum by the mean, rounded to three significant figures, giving 145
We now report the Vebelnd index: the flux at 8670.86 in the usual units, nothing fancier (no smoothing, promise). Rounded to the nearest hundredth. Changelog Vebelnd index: 11.69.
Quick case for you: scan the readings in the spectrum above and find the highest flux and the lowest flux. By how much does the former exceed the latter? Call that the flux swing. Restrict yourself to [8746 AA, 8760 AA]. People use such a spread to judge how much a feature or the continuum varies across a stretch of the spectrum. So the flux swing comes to 1.0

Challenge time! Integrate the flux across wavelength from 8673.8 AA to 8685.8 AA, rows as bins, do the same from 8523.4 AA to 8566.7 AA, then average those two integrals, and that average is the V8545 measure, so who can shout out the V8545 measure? 336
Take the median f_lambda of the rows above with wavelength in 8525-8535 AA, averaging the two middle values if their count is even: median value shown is 12.4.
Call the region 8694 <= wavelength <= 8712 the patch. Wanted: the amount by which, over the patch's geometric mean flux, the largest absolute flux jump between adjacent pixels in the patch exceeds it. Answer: -11.5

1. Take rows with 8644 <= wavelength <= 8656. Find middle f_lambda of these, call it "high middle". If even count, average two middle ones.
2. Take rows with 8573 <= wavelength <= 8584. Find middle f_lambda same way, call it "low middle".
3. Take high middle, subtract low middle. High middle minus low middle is 0.3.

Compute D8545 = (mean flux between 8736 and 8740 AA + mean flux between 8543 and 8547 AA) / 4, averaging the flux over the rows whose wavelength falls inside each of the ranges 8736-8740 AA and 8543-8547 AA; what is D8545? 6.19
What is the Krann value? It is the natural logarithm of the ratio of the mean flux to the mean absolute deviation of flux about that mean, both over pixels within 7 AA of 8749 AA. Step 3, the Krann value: 4.67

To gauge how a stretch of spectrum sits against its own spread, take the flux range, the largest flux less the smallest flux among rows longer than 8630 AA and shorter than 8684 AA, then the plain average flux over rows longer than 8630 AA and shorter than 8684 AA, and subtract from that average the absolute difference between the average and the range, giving 2.1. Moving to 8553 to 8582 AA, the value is 1.4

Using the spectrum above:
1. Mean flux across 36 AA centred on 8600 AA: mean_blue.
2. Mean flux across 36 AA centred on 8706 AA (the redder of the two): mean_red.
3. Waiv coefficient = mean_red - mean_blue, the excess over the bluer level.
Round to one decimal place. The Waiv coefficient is 0.6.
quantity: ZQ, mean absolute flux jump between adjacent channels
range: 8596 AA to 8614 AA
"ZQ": 0.54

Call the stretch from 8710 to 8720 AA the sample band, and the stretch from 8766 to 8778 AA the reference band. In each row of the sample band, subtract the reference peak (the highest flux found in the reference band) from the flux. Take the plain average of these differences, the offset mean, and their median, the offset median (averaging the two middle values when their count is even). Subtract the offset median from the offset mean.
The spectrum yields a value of -0.05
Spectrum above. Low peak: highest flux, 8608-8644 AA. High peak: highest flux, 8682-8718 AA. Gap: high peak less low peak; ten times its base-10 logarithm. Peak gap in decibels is -10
